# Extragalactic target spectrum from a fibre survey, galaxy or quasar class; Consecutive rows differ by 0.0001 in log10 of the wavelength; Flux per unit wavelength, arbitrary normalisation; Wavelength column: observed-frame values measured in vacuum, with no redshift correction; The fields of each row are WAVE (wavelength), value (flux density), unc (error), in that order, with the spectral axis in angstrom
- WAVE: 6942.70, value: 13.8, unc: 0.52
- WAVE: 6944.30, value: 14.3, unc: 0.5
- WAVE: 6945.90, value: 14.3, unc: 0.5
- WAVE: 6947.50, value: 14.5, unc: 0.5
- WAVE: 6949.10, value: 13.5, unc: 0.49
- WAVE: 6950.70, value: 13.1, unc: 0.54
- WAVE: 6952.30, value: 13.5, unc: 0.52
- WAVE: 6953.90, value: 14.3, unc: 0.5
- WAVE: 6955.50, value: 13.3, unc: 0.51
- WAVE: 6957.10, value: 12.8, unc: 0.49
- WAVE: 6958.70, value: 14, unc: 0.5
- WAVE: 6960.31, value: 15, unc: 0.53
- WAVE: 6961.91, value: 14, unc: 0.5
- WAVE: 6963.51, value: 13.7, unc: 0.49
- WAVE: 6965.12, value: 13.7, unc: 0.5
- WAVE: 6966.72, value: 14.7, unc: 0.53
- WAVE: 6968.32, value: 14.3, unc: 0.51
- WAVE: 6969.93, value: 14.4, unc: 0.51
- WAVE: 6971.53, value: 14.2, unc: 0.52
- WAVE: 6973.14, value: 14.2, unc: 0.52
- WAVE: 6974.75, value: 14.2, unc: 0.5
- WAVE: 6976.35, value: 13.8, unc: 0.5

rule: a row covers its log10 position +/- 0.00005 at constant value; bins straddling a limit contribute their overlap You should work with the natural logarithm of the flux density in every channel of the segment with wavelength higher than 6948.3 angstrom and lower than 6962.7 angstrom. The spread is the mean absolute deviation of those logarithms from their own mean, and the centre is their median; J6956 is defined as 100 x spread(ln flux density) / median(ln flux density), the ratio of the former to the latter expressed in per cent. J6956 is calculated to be 1.5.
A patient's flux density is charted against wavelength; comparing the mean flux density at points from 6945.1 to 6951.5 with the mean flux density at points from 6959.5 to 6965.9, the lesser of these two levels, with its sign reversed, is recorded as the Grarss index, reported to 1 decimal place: -13.8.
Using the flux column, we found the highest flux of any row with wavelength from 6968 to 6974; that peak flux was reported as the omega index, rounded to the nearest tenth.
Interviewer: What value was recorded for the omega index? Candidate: 14.4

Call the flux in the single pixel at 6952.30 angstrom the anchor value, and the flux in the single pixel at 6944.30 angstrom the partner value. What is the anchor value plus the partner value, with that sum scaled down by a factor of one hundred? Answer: 0.278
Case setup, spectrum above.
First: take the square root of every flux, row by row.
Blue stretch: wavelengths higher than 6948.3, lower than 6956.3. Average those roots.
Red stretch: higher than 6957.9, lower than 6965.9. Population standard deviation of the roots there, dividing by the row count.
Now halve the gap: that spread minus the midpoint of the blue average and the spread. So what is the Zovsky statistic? -1.81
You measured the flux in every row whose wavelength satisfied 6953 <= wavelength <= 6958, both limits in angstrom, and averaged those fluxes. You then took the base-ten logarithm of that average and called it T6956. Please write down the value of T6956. 1.13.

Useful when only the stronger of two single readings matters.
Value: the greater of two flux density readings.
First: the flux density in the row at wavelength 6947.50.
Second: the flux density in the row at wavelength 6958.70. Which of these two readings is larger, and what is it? 14.5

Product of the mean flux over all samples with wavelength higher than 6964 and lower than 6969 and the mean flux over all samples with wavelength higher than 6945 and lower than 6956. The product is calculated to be 196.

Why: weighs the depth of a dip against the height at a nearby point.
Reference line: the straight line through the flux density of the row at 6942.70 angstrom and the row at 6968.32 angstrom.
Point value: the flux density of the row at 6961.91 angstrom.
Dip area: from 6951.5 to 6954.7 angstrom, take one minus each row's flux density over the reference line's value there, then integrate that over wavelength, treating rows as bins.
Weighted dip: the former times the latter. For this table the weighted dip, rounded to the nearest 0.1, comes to 0.3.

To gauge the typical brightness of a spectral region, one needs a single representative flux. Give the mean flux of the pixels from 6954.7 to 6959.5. 13.4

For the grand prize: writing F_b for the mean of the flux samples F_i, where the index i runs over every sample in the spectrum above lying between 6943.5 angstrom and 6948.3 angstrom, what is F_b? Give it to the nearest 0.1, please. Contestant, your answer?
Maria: 14.4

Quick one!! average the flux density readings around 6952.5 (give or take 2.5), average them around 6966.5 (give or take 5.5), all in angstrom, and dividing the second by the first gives 1.04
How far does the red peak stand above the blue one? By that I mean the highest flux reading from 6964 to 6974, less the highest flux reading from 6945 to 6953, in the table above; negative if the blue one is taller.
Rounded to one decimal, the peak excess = 0.2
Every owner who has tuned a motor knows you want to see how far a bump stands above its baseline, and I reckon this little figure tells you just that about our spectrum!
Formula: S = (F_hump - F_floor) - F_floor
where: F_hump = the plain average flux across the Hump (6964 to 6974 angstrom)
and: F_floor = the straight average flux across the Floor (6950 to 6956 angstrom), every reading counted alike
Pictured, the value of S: -12.9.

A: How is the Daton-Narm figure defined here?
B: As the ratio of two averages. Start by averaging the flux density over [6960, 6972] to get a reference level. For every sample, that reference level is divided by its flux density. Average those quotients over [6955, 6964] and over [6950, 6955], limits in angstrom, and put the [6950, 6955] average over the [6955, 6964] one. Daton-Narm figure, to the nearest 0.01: 1.01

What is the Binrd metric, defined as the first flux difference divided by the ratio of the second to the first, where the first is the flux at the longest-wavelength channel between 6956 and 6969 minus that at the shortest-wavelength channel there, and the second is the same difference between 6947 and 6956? -1.9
